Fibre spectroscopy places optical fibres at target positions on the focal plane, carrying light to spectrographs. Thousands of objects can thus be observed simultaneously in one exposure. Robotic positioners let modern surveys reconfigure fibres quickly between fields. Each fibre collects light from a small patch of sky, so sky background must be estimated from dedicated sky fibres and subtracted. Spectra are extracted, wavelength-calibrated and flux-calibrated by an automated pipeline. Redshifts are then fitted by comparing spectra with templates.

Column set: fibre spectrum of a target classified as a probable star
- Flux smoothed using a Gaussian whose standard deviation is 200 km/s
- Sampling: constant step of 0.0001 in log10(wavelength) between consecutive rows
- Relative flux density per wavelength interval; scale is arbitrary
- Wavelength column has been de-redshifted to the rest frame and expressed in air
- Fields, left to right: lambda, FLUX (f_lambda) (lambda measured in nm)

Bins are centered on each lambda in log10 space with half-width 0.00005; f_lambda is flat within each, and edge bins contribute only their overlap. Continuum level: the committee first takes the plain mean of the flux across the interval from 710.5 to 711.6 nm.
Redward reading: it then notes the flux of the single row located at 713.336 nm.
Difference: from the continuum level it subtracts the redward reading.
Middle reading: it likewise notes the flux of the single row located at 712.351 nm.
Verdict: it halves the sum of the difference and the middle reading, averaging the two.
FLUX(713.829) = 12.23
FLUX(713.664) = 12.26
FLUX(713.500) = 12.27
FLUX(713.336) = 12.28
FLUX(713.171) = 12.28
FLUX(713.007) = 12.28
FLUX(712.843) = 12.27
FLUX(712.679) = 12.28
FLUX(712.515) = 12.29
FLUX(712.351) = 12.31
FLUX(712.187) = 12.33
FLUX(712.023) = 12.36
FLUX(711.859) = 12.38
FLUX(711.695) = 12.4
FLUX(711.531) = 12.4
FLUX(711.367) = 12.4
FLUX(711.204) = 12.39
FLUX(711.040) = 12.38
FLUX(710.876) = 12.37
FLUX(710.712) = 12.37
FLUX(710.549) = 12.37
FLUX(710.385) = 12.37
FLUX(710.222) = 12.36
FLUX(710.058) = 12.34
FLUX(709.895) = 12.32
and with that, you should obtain 6.21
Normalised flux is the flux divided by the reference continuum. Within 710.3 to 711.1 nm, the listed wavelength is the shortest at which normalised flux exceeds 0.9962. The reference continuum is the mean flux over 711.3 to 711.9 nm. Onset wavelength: 710.385 nm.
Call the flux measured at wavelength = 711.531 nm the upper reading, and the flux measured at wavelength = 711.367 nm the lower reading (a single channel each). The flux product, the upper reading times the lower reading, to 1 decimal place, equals 153.8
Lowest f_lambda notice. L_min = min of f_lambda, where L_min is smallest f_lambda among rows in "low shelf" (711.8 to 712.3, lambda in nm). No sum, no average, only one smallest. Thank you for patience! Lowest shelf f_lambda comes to 12.33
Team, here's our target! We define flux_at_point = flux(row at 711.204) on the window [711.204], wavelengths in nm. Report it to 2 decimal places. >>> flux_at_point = 12.39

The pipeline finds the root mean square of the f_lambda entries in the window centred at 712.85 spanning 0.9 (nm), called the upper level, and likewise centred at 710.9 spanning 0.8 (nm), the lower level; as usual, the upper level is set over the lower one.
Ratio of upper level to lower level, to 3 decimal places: 0.992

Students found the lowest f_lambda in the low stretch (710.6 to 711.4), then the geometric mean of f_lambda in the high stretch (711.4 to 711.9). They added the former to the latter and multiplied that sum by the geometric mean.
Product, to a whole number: 307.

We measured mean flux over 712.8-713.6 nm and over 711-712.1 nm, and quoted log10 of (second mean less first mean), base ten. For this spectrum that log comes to -1.0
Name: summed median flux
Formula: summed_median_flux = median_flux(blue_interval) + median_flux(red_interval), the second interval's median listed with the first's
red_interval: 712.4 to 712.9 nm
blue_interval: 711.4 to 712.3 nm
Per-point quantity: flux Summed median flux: 24.66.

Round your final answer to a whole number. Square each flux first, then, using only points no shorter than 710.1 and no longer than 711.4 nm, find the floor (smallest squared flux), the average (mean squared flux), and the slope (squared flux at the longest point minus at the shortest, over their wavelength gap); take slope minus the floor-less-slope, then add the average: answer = 2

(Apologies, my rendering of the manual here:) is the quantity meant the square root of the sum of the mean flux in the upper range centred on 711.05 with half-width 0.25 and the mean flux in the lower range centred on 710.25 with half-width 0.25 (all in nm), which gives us 4.97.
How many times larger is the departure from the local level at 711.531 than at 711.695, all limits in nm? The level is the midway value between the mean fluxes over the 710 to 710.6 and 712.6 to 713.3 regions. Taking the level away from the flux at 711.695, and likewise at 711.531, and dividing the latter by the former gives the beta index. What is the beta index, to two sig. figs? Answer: 1.0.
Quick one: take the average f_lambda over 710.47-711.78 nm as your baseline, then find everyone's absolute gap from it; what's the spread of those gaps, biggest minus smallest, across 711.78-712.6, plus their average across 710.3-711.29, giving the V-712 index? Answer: 0.10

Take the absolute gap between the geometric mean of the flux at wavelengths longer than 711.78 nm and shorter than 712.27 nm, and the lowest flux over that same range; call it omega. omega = 0.0266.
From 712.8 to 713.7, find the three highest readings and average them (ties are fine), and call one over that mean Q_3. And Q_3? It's 0.0814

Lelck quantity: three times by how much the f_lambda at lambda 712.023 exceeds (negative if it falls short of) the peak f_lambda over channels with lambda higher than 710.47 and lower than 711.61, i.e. -0.120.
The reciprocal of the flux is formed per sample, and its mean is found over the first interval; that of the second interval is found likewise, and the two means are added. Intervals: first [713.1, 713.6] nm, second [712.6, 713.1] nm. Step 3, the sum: 0.163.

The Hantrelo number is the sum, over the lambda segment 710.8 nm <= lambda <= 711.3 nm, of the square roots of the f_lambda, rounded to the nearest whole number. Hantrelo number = 11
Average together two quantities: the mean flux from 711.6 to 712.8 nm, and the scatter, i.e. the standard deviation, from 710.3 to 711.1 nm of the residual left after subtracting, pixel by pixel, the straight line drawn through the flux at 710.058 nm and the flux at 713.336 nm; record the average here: 6.17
